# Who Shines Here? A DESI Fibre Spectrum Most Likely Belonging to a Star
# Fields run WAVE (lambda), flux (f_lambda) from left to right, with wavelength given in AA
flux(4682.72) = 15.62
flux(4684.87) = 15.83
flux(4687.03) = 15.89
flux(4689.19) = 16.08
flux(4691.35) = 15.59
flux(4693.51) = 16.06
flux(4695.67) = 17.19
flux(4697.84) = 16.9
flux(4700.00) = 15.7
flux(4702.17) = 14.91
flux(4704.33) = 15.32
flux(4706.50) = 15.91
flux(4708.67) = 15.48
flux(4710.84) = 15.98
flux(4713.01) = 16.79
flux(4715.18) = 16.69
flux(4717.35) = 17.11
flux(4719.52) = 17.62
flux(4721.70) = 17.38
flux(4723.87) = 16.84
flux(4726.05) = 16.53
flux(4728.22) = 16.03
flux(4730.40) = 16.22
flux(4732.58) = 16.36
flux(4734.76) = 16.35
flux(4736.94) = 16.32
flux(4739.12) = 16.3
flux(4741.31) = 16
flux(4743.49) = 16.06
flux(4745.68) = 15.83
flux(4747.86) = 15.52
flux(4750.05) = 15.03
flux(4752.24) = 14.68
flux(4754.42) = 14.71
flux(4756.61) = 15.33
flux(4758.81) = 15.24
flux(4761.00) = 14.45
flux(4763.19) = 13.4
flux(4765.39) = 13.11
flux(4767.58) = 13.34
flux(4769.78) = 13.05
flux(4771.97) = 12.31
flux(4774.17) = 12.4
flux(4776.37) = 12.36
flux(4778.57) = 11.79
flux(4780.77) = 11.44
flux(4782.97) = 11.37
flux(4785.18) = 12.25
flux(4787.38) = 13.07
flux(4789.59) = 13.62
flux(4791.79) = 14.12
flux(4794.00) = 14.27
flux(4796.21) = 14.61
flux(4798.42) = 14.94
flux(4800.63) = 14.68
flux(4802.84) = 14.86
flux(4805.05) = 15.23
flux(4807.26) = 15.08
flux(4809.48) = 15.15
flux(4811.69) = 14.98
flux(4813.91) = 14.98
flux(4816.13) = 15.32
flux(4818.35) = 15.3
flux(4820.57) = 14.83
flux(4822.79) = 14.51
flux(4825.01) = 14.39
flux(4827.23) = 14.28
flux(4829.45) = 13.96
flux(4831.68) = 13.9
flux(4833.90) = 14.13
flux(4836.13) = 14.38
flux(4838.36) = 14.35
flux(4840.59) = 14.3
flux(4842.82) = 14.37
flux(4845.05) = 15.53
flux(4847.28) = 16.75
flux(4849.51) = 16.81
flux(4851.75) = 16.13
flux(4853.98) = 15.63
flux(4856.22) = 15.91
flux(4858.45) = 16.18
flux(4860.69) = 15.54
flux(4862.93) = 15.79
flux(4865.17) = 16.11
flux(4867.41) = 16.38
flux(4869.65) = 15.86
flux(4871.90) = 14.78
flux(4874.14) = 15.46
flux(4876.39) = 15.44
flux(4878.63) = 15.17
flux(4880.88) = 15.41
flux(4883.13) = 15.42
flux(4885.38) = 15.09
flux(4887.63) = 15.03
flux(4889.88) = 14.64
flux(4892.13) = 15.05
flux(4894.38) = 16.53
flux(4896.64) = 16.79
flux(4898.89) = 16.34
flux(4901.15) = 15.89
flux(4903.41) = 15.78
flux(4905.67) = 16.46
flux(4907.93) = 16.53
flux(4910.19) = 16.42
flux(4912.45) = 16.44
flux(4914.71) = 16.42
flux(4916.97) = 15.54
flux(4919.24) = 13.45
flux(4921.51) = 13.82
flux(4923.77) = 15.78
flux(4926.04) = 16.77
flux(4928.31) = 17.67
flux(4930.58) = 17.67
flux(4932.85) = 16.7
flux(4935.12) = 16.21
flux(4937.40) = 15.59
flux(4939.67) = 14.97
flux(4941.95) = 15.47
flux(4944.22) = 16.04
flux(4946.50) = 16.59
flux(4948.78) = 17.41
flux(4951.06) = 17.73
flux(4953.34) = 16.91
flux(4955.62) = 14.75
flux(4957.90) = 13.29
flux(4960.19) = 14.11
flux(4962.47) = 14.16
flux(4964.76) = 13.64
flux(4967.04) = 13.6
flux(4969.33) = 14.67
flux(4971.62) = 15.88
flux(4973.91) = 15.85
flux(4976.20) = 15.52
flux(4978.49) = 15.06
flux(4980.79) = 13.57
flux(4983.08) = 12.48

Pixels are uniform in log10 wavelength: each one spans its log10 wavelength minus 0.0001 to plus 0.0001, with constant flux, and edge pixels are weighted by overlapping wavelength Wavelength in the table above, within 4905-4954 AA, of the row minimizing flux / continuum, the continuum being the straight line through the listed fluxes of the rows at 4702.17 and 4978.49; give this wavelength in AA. 4919.24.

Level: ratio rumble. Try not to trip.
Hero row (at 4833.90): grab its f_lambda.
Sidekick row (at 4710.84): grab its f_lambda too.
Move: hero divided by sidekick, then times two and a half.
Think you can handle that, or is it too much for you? 2.21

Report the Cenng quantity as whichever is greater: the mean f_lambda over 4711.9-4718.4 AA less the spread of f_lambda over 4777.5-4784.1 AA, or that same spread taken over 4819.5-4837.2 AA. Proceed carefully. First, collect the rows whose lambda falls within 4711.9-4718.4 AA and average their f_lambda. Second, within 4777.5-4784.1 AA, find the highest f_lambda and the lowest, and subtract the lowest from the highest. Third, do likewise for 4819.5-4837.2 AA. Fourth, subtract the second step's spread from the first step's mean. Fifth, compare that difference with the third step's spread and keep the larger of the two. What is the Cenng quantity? 16.4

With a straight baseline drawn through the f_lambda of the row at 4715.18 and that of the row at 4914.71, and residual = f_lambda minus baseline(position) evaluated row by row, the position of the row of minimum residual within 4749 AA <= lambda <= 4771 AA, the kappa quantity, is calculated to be 4769.78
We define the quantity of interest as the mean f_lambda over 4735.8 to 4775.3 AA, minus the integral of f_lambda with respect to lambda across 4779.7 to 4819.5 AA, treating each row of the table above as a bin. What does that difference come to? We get -550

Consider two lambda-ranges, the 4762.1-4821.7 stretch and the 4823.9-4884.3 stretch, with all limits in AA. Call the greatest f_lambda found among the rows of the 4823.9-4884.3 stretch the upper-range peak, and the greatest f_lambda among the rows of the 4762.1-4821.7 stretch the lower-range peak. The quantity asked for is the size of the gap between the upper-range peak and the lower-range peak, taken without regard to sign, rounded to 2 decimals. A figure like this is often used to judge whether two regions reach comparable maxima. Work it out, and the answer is 1.49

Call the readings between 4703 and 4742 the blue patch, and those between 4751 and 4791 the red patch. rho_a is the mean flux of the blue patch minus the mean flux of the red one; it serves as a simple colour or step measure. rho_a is 3.2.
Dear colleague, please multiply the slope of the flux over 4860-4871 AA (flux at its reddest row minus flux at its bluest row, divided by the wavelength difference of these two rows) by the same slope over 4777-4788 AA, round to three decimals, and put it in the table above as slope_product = 0.005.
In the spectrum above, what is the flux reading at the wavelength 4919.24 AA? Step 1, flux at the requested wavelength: 13.45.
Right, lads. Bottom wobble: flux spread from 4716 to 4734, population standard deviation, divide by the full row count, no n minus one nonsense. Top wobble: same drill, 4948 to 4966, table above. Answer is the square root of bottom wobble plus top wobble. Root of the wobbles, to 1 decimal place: 1.5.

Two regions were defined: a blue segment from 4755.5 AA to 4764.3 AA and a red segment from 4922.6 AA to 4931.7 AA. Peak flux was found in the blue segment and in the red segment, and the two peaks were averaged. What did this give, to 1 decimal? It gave 16.5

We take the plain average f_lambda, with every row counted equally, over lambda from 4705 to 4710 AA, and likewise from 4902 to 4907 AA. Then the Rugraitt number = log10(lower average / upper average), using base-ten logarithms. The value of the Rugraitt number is -0.012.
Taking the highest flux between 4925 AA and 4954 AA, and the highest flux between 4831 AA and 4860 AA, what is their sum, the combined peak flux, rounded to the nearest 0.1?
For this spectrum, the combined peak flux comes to 34.5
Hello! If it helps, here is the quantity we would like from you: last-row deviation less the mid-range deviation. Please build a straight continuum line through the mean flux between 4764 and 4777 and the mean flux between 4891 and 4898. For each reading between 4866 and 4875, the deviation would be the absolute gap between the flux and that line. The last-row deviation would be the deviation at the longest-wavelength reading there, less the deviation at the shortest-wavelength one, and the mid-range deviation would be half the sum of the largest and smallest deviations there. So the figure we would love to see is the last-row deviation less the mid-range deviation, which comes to -1.4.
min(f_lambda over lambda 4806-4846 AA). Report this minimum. 13.9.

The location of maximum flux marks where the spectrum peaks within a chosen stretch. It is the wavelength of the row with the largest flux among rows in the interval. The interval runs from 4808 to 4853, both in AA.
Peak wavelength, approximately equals 4849.51 AA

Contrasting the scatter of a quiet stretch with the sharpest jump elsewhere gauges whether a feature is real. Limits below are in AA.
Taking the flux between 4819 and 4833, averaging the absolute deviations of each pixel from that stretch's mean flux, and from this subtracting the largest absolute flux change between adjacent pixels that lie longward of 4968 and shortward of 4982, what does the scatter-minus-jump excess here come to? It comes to -1.2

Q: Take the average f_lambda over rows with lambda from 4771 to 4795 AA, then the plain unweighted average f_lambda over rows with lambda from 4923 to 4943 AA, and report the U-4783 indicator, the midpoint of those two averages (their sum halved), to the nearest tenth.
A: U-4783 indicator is 14.5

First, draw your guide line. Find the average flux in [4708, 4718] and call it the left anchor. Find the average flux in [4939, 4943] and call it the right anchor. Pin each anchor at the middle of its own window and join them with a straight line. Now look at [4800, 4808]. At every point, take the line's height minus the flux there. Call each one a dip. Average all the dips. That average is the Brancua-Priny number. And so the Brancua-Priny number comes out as 1.0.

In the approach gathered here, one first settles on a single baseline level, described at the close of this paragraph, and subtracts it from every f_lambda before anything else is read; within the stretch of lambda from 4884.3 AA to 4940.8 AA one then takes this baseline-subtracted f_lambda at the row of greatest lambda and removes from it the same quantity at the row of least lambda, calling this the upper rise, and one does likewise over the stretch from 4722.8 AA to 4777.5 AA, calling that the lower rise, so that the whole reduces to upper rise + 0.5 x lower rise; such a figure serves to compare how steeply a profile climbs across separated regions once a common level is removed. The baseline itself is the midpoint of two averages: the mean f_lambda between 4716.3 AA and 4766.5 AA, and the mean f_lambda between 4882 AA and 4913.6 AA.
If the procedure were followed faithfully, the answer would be -2.4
